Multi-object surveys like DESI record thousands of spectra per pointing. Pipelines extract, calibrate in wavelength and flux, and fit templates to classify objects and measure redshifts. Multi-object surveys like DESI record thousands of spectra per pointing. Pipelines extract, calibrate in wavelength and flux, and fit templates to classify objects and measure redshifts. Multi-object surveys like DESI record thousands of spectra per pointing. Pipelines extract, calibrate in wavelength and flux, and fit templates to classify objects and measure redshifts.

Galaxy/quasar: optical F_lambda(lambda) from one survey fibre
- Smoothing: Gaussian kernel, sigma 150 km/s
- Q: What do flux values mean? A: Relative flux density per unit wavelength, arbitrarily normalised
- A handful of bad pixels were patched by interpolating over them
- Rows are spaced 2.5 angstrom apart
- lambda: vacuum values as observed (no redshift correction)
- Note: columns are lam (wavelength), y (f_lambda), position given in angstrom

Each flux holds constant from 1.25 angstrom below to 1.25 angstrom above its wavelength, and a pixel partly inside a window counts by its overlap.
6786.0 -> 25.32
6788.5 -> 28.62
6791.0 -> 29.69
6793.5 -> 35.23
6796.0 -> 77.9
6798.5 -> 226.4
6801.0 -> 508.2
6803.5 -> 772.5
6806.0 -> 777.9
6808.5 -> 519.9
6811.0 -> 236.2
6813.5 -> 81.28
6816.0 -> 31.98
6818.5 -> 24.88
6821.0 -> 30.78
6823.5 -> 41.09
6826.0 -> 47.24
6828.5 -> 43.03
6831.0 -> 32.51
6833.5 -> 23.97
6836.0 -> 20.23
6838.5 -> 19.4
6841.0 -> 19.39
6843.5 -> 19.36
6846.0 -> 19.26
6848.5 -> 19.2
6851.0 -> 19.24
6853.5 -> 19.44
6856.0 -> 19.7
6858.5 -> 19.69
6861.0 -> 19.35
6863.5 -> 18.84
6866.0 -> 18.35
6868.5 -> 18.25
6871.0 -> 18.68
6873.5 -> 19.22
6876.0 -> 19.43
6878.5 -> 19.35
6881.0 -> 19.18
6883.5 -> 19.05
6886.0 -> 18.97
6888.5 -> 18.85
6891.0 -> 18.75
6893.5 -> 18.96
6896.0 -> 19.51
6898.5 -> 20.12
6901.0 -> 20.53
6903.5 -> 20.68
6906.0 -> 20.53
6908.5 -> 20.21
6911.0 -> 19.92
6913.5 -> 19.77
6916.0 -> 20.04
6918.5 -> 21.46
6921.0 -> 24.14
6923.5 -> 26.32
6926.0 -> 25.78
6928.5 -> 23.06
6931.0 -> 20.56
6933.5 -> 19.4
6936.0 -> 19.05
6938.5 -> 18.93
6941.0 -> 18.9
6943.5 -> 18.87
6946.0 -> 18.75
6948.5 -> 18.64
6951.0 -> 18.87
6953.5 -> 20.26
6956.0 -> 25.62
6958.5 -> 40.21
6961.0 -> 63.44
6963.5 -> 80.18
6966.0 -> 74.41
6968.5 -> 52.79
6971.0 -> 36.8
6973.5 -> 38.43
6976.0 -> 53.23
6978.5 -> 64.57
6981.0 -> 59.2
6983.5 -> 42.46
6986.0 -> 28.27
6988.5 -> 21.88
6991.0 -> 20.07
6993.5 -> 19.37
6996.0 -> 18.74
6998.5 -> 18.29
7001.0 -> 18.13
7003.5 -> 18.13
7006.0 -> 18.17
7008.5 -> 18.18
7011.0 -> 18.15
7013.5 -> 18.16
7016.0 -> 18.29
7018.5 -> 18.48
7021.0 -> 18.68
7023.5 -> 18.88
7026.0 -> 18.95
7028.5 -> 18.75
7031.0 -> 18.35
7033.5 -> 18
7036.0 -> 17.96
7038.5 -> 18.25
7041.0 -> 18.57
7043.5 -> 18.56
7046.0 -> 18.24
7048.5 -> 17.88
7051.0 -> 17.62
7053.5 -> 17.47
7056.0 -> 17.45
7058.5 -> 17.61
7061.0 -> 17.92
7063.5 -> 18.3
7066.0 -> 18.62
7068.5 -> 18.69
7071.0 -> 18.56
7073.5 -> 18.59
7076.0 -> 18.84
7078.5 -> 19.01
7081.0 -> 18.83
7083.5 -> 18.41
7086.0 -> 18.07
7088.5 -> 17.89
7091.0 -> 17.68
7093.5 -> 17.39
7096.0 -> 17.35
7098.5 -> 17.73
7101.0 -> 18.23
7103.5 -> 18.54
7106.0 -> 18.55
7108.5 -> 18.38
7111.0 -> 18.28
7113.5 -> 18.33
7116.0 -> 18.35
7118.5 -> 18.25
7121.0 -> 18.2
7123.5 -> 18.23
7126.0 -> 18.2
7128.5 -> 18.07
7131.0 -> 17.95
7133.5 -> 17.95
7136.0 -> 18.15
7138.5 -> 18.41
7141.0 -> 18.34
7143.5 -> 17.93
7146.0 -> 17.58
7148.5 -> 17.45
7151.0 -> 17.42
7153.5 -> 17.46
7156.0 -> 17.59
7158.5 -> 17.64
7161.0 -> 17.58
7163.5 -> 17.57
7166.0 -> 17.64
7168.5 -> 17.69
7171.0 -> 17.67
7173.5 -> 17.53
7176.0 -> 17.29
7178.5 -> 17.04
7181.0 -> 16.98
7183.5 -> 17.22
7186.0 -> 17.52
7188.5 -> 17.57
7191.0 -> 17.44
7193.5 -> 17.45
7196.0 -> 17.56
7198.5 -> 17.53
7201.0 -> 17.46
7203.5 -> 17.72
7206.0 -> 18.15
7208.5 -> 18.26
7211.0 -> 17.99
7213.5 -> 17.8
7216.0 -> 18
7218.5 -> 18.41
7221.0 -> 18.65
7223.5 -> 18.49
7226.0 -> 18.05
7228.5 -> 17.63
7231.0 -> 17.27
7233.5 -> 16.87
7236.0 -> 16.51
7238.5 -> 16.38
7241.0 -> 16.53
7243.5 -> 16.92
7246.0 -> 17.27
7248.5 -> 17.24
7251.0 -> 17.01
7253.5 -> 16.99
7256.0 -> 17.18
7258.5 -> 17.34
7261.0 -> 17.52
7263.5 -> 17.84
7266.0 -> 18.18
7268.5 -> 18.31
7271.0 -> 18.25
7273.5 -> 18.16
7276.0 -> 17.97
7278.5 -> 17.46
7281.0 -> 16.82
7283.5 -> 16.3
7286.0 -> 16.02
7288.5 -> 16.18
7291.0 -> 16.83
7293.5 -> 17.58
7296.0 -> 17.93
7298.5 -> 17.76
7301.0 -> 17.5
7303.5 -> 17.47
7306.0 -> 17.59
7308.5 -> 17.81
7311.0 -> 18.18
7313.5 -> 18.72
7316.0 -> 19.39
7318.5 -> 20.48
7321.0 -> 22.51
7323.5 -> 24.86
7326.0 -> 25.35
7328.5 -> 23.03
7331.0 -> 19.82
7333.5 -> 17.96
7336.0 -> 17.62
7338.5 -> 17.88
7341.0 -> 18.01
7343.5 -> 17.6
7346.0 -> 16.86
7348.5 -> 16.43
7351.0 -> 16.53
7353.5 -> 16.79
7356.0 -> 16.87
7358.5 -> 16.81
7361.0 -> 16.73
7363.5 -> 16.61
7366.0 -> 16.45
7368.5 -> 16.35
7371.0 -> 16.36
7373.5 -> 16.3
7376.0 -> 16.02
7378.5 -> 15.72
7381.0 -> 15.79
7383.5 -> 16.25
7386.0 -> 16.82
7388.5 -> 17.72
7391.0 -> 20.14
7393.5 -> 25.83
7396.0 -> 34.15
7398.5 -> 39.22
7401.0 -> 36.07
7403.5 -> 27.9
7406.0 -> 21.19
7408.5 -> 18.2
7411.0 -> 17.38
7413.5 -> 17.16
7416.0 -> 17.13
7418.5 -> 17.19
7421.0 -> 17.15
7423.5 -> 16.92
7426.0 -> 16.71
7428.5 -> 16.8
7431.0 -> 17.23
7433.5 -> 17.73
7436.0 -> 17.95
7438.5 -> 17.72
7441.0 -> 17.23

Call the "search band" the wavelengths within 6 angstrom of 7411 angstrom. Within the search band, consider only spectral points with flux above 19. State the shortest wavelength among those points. 7406.0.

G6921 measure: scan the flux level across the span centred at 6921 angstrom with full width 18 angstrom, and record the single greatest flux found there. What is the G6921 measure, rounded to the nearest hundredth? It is 26.32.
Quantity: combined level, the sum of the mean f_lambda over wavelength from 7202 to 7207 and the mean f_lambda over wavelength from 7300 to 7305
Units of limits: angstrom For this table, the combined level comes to 35.4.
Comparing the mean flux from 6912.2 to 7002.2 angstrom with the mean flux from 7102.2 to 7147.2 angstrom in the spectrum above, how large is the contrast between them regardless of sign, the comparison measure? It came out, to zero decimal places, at 13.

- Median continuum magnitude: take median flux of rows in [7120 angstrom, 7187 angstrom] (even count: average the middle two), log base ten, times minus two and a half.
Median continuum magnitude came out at -3.12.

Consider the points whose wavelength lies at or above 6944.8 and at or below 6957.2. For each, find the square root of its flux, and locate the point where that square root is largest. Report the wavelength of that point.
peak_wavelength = 6956.0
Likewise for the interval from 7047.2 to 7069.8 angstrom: 7068.5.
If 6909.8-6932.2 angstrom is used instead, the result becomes 6923.5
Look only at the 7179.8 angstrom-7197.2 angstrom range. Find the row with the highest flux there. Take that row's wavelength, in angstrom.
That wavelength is 7188.5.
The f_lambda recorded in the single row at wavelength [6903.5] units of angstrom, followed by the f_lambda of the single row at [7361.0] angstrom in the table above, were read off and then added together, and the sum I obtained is 37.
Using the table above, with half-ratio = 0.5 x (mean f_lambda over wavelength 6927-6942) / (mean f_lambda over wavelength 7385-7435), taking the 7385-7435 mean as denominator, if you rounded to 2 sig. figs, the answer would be 0.47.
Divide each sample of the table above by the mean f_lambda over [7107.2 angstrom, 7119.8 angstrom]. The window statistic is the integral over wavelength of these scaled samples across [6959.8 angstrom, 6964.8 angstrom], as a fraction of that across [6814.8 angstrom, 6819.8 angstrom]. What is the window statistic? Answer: 2.53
